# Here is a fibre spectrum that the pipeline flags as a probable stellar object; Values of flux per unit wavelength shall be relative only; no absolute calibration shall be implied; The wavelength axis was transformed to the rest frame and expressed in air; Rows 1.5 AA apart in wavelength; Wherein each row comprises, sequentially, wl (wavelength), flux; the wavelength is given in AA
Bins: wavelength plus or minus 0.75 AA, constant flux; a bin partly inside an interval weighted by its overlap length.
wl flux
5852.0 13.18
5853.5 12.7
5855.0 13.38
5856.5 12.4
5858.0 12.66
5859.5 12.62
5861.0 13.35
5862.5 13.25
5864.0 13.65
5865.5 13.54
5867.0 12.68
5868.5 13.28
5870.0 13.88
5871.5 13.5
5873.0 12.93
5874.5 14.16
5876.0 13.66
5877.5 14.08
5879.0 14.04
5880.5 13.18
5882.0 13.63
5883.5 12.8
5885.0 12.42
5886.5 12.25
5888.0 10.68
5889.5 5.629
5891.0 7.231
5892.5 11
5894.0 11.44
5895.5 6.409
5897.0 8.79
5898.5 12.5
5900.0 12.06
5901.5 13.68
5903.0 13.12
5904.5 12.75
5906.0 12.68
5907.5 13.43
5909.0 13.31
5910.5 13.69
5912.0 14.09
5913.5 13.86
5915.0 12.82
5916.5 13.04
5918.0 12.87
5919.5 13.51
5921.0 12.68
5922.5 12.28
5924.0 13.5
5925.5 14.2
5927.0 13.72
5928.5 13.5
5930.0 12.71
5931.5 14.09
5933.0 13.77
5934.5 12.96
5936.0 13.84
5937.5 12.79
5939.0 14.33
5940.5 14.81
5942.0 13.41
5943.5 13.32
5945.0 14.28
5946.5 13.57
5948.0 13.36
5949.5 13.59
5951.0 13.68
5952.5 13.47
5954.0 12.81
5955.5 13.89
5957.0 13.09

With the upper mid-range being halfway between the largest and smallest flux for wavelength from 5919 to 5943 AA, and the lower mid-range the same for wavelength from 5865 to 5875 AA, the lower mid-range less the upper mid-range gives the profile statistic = 0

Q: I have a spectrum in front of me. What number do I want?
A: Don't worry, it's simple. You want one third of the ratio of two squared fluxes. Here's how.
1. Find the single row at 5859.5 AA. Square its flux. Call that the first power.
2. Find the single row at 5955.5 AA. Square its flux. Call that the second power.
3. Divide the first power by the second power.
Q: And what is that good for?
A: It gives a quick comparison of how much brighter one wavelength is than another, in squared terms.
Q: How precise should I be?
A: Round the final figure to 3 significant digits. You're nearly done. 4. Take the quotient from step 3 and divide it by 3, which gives 0.275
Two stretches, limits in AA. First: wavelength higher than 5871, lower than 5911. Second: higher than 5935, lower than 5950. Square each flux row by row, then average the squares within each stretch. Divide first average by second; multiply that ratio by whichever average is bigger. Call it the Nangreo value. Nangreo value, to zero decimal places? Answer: 150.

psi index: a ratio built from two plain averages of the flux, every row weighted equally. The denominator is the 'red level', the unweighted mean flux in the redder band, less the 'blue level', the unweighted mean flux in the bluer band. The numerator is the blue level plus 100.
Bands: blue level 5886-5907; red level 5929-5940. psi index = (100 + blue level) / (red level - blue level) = 40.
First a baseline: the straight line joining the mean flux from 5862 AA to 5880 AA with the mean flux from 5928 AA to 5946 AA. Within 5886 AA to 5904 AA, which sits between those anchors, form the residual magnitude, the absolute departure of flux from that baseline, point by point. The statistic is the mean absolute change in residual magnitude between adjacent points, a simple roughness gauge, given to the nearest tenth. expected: 2.3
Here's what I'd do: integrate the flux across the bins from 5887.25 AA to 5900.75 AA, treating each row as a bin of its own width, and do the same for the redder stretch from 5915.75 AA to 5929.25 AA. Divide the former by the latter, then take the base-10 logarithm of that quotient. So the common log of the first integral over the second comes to -0.14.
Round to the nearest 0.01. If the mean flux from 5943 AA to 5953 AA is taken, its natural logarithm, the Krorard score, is 2.61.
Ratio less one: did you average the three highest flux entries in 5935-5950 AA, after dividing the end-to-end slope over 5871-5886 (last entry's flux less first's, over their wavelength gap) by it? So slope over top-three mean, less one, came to -1.01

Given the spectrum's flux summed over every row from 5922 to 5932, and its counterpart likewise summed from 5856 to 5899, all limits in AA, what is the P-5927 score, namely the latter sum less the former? 258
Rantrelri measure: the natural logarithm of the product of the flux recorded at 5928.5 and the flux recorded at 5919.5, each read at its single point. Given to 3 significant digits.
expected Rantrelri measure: 5.21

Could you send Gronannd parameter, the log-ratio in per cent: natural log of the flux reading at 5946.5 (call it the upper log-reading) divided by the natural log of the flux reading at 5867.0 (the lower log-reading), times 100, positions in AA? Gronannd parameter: 103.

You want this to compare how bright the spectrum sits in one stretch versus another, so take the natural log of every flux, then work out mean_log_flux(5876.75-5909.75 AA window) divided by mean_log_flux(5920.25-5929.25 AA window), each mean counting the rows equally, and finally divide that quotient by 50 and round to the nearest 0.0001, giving 0.0188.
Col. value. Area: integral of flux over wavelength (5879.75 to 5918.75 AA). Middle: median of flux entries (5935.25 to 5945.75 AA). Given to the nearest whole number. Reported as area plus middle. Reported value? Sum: 478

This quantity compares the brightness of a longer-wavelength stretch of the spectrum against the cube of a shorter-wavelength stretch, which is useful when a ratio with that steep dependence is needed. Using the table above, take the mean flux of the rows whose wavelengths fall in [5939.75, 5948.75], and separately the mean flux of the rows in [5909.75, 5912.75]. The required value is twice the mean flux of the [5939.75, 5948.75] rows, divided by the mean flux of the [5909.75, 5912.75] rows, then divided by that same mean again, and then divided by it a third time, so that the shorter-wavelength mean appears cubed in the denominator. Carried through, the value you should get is 0.0103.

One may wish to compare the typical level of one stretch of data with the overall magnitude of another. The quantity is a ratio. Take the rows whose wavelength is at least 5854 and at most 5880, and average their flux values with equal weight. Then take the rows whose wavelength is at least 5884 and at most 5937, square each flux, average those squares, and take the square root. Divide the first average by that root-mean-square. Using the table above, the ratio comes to 1.07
